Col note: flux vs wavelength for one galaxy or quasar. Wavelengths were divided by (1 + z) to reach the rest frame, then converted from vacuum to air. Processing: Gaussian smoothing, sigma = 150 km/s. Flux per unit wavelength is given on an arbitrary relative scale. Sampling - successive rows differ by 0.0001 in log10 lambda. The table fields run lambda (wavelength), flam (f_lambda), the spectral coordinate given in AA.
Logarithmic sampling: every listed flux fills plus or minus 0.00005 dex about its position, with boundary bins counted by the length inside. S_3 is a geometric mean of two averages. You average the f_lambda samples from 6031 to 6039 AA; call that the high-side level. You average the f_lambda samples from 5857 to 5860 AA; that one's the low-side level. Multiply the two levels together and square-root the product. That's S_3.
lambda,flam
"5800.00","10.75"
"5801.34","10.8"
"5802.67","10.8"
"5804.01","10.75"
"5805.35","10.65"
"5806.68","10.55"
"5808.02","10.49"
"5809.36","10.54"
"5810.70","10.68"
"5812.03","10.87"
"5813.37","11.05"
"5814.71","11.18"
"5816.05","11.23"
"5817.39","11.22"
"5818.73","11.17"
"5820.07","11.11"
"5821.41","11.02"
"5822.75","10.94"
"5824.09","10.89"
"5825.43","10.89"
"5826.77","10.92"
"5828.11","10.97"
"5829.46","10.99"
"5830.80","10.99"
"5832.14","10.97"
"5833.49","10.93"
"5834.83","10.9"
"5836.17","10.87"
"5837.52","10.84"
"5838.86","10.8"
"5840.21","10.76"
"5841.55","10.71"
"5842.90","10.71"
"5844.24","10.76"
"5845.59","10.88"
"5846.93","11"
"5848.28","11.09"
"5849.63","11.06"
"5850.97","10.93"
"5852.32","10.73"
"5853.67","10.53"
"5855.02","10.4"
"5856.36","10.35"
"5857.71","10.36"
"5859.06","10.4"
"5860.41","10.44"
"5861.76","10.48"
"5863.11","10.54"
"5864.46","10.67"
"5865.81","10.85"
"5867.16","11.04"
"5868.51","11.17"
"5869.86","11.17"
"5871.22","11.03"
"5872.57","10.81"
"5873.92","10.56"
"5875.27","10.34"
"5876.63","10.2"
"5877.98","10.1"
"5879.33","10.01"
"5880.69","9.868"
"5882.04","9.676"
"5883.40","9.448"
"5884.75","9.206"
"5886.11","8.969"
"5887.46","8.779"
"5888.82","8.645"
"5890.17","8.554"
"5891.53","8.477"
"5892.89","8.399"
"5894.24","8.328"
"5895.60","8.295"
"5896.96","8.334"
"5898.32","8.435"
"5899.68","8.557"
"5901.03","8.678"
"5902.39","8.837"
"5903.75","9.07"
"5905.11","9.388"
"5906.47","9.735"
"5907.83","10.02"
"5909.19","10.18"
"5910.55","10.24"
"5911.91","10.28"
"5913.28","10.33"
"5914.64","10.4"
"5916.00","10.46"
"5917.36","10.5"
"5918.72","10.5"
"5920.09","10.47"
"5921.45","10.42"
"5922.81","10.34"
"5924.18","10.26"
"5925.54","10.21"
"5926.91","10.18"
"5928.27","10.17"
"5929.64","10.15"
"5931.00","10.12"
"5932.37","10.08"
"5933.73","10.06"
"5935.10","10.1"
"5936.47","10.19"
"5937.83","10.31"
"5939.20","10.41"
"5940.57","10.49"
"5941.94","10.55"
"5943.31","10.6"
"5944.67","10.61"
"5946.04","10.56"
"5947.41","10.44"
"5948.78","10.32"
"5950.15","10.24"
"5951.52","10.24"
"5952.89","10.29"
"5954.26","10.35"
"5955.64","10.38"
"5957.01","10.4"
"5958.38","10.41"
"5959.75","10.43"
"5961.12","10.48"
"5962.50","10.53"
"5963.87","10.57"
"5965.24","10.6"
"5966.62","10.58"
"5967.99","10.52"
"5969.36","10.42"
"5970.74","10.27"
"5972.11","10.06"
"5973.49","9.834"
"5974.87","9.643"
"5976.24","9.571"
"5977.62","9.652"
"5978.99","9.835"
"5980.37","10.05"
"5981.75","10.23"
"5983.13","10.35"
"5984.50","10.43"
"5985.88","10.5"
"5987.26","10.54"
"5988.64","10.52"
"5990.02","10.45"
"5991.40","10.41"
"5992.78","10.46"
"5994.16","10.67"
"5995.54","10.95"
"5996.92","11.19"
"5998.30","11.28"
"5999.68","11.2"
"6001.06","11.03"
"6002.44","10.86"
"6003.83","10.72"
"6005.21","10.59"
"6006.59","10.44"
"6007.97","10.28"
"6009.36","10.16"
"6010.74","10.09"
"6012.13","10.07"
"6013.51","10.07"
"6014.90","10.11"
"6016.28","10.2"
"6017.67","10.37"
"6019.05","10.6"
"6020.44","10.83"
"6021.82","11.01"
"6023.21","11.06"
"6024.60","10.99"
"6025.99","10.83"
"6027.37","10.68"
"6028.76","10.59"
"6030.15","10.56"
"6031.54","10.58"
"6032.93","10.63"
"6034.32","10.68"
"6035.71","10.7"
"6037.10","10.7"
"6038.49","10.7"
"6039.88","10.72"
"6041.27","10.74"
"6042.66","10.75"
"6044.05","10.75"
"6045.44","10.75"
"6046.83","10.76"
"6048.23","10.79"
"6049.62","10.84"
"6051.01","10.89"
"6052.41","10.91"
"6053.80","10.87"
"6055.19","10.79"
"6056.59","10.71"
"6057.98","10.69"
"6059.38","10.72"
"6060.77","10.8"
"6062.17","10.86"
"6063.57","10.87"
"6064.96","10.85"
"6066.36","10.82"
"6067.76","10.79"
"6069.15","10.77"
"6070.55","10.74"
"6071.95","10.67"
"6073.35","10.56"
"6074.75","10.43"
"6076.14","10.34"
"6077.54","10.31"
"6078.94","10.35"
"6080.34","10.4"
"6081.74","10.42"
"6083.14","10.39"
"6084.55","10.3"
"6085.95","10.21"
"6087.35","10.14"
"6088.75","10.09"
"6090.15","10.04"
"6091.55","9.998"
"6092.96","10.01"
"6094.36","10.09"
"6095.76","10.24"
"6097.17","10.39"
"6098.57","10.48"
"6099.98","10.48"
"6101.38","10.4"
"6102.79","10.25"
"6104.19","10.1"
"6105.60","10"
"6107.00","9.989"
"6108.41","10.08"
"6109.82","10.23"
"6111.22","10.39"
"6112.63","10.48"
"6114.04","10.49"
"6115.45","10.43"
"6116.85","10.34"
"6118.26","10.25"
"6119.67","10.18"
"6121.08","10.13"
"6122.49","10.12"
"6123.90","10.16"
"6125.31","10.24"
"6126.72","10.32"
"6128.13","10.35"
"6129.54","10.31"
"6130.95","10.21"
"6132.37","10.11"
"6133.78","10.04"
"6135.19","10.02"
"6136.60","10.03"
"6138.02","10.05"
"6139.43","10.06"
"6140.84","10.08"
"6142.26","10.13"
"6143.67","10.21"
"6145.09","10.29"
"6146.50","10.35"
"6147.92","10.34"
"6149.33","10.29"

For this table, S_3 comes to 10.5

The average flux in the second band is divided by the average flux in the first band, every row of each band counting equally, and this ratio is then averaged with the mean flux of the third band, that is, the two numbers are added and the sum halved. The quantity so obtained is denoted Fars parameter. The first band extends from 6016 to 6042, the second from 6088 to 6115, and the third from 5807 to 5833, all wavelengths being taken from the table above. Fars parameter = 5.95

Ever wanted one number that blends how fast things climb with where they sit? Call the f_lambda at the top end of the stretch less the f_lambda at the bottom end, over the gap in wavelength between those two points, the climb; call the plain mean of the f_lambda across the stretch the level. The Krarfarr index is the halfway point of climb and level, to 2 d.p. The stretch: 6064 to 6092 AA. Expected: 5.20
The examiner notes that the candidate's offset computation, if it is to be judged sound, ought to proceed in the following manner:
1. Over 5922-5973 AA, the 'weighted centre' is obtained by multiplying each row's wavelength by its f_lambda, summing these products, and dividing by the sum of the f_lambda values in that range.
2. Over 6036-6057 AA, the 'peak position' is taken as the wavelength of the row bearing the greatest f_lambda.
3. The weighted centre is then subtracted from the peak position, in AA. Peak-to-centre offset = 104.9 AA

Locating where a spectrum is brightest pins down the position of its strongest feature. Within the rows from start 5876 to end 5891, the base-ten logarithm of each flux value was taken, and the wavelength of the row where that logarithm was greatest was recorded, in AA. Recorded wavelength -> 5876.63 AA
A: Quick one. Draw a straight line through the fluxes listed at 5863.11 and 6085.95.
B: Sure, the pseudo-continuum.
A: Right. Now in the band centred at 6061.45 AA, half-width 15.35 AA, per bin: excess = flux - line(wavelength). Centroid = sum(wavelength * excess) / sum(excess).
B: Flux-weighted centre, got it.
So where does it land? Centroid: 6060.1 AA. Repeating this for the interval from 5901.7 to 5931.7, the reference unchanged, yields 5910.0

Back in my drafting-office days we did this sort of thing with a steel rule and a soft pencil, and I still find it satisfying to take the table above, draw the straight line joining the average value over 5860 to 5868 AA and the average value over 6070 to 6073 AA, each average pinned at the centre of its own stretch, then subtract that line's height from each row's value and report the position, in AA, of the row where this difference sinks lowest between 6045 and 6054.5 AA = 6045.44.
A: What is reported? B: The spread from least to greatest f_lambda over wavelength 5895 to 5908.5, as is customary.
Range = 1.7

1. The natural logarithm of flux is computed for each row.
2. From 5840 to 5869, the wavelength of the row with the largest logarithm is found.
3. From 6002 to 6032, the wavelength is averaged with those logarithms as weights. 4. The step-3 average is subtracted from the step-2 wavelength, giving -148.5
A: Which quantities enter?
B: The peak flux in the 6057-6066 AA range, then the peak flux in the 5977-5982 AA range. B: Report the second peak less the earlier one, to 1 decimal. -0.6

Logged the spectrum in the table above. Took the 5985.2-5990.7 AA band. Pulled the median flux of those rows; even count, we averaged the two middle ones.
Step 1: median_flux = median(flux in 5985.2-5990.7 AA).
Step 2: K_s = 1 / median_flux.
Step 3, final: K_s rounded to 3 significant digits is 0.0951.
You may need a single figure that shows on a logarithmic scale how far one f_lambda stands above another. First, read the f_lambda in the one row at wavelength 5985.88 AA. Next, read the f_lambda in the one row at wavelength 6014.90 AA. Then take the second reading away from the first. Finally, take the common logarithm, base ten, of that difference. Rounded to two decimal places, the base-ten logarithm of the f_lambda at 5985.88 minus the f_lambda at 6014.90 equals -0.41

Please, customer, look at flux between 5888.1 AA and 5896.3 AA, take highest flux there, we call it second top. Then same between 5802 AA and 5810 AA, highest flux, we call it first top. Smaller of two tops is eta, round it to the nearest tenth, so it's 8.6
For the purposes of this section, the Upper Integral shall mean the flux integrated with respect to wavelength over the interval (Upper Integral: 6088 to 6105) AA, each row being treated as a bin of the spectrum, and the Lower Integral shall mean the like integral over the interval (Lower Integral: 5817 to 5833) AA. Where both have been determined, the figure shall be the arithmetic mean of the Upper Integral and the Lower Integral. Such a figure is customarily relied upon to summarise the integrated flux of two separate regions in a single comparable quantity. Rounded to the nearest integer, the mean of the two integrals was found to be 175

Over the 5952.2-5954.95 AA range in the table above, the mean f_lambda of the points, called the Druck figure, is 10.3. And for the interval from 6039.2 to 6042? 10.7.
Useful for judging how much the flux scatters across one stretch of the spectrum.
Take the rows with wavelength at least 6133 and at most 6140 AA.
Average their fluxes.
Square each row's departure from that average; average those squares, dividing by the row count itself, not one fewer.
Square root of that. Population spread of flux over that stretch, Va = 0.014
